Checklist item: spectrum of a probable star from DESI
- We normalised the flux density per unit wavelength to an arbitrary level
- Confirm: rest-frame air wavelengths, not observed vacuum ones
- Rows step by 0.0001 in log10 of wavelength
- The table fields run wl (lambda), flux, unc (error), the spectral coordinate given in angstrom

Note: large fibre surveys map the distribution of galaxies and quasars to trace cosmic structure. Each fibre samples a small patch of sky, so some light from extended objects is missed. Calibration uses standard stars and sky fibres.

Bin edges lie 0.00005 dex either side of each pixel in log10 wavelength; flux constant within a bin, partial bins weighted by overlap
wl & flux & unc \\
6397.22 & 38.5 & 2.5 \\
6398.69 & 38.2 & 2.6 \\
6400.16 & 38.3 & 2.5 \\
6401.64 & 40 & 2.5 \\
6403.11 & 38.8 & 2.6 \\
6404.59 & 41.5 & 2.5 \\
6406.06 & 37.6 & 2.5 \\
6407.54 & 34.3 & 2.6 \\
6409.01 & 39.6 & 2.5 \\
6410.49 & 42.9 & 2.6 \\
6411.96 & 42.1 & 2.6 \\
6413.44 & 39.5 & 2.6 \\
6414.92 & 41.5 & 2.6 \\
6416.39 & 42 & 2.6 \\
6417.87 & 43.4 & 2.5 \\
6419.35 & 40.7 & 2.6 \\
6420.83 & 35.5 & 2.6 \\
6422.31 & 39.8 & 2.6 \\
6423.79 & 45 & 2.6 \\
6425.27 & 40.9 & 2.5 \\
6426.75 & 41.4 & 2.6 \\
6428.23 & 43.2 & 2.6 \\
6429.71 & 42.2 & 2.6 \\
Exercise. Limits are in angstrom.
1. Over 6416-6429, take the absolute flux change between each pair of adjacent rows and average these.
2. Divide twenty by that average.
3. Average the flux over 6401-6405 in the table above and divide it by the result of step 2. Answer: 6.3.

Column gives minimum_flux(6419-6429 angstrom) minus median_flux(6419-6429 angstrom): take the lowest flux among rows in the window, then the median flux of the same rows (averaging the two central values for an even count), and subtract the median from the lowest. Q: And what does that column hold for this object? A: -5.4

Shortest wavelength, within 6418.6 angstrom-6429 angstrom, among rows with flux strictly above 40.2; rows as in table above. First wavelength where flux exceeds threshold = 6419.35 angstrom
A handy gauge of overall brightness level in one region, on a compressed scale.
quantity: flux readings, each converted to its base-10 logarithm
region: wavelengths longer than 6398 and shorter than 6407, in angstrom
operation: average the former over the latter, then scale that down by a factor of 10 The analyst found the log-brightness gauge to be 0.159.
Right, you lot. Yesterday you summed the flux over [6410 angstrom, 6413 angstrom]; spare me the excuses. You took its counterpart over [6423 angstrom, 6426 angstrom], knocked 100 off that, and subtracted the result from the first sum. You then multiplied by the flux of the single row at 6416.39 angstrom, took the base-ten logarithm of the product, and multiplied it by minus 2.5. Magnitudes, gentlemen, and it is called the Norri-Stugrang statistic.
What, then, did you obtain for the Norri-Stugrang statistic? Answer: -9.05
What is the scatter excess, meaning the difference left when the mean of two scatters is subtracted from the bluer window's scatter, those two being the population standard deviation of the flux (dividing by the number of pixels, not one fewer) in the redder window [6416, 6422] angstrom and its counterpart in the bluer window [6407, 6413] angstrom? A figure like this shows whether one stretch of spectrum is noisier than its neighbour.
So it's 0.2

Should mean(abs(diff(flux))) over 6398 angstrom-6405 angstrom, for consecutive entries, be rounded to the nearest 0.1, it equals 1.4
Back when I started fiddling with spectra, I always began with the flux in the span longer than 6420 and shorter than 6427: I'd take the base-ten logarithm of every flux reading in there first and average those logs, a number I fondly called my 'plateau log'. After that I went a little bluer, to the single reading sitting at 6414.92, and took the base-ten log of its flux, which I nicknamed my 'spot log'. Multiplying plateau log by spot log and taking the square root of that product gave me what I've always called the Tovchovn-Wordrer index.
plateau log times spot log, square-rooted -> 1.61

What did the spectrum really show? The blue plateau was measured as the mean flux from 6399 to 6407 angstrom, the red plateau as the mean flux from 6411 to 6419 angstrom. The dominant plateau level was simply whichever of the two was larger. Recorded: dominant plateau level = 41.7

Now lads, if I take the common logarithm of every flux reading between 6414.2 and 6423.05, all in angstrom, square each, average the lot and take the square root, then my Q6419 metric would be 1.61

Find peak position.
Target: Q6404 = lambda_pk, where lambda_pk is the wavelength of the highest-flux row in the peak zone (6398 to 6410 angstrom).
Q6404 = 6404.59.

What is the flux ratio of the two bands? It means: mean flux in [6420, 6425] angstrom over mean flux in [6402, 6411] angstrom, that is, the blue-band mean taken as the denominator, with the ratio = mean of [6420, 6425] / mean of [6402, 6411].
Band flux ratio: 1.03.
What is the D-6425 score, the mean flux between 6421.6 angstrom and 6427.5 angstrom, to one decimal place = 41.8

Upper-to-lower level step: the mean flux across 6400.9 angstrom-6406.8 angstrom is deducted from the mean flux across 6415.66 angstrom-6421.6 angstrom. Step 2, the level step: 0.9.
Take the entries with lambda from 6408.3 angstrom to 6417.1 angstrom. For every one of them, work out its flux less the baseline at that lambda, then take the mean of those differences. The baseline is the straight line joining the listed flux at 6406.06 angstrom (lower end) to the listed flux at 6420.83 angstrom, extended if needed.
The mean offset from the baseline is 4.6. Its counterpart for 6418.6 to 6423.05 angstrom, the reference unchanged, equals 3.2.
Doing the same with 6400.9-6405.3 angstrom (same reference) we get 2.1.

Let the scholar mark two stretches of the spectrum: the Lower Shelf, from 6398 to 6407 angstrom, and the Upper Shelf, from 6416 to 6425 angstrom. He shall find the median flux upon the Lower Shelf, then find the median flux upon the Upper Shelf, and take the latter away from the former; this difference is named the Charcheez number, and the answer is -2.8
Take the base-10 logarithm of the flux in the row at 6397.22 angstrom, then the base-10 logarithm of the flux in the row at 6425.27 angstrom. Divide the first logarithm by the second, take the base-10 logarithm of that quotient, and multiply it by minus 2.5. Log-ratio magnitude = 0.018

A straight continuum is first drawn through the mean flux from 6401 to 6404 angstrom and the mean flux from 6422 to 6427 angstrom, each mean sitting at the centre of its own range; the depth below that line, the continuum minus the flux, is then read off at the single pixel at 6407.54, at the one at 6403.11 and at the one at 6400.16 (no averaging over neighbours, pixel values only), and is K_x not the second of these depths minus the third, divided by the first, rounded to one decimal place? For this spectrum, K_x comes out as 0.0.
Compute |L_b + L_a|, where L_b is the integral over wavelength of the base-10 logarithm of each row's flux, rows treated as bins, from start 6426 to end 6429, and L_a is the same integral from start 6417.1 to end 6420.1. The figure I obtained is 10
